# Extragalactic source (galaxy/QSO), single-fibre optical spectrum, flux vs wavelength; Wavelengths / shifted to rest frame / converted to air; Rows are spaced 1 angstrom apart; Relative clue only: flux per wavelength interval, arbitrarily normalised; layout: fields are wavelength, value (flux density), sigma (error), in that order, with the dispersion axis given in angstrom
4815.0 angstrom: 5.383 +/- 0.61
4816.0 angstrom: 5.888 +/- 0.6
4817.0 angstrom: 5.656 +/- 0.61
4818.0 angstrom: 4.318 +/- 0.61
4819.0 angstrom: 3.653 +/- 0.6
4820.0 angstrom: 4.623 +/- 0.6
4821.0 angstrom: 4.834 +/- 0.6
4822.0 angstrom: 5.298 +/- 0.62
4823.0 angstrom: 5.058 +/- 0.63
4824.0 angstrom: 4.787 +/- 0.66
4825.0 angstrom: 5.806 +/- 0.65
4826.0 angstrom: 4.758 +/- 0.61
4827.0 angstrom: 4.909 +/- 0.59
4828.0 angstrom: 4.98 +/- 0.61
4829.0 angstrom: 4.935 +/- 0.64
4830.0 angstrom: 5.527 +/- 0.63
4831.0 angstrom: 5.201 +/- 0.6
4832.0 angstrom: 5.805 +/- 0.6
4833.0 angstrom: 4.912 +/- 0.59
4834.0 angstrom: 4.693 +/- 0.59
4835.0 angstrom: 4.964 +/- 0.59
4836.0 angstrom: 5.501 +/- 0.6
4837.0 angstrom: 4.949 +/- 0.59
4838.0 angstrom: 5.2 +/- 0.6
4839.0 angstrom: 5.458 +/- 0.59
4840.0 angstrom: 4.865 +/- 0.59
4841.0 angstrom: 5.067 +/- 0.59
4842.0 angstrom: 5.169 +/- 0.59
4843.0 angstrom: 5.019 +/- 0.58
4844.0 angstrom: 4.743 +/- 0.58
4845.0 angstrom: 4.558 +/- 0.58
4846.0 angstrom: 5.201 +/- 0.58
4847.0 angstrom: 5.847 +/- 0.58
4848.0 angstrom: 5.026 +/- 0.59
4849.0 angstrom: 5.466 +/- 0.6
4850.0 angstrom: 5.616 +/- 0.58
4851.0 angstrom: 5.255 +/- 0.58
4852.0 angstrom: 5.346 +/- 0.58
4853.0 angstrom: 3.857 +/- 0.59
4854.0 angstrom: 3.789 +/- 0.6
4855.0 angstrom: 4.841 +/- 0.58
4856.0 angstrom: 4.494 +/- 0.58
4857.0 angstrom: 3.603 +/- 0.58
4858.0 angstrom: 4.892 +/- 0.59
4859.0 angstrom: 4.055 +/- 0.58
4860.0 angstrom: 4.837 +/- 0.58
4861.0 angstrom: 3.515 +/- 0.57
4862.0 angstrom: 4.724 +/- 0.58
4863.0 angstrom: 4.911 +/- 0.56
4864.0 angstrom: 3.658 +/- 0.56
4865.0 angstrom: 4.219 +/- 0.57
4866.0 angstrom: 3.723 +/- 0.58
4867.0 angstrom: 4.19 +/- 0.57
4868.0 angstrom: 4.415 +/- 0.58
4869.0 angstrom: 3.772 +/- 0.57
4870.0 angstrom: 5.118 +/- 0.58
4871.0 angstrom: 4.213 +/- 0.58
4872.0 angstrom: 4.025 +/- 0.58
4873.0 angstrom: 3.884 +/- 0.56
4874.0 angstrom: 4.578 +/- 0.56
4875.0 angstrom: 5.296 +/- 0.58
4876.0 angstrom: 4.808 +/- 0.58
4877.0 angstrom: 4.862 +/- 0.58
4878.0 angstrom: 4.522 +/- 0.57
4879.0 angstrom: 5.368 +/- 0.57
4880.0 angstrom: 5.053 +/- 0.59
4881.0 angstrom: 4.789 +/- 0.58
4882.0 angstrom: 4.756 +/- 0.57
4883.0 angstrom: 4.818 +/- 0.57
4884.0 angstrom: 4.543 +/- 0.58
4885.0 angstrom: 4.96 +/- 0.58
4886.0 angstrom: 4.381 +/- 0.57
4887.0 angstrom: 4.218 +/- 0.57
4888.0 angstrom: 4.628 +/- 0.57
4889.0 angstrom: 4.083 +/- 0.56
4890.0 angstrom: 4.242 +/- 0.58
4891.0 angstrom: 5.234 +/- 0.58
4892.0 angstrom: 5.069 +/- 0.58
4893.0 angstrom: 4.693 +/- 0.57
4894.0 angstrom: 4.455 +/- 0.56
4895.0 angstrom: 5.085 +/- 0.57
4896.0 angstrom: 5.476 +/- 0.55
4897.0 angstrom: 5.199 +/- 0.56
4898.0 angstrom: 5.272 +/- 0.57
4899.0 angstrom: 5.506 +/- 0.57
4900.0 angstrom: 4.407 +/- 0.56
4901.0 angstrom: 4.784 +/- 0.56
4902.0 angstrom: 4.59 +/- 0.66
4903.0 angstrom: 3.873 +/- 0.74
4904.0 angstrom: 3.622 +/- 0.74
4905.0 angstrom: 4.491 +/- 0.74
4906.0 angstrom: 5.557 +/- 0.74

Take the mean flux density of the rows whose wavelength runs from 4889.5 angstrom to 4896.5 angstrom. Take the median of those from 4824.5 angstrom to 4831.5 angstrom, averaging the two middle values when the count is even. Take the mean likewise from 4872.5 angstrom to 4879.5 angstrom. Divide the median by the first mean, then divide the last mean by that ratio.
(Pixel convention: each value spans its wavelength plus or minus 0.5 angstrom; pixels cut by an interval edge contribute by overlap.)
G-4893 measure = 4.68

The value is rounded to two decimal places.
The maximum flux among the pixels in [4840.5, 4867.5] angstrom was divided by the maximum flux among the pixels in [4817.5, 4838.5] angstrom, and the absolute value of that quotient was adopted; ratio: 1.01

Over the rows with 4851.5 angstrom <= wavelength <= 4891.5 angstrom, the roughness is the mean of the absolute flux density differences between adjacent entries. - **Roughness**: 0.59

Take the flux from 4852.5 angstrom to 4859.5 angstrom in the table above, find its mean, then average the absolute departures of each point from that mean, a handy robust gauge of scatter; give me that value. 0.45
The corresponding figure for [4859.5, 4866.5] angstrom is 0.51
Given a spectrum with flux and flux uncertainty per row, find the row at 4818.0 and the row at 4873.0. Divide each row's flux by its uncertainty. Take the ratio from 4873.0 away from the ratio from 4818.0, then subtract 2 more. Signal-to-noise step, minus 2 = -2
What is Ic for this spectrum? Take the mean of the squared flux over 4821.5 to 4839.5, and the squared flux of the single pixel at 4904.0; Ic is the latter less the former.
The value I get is -14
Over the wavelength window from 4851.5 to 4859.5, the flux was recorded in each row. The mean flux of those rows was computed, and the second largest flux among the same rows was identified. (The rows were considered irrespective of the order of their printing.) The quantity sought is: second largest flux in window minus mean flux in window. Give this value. 0.53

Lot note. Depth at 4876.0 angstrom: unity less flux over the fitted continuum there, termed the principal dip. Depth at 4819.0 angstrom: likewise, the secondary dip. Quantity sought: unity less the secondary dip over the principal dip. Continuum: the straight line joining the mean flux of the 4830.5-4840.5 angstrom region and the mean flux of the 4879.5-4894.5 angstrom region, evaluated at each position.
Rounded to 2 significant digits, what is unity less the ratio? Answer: 37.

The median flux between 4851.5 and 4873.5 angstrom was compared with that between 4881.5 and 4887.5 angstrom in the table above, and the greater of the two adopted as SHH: 4.65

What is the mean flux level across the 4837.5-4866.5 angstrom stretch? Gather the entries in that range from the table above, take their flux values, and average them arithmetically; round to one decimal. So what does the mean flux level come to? 4.7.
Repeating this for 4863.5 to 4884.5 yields 4.5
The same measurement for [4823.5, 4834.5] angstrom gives 5.1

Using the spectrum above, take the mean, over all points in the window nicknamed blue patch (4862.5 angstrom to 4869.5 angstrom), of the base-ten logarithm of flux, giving 0.613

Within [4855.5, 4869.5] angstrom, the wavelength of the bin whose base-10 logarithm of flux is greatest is 4863.0 angstrom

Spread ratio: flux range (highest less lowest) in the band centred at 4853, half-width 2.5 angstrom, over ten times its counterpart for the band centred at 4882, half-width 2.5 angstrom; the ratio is 0.31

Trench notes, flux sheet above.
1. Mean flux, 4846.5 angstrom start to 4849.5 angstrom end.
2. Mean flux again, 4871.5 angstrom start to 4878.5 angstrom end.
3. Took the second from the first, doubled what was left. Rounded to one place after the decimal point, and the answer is 1.8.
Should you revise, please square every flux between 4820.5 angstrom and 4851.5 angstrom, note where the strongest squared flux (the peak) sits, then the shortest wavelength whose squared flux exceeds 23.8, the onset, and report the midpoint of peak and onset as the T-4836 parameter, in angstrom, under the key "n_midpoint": 4834.5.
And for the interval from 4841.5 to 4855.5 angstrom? 4844.5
